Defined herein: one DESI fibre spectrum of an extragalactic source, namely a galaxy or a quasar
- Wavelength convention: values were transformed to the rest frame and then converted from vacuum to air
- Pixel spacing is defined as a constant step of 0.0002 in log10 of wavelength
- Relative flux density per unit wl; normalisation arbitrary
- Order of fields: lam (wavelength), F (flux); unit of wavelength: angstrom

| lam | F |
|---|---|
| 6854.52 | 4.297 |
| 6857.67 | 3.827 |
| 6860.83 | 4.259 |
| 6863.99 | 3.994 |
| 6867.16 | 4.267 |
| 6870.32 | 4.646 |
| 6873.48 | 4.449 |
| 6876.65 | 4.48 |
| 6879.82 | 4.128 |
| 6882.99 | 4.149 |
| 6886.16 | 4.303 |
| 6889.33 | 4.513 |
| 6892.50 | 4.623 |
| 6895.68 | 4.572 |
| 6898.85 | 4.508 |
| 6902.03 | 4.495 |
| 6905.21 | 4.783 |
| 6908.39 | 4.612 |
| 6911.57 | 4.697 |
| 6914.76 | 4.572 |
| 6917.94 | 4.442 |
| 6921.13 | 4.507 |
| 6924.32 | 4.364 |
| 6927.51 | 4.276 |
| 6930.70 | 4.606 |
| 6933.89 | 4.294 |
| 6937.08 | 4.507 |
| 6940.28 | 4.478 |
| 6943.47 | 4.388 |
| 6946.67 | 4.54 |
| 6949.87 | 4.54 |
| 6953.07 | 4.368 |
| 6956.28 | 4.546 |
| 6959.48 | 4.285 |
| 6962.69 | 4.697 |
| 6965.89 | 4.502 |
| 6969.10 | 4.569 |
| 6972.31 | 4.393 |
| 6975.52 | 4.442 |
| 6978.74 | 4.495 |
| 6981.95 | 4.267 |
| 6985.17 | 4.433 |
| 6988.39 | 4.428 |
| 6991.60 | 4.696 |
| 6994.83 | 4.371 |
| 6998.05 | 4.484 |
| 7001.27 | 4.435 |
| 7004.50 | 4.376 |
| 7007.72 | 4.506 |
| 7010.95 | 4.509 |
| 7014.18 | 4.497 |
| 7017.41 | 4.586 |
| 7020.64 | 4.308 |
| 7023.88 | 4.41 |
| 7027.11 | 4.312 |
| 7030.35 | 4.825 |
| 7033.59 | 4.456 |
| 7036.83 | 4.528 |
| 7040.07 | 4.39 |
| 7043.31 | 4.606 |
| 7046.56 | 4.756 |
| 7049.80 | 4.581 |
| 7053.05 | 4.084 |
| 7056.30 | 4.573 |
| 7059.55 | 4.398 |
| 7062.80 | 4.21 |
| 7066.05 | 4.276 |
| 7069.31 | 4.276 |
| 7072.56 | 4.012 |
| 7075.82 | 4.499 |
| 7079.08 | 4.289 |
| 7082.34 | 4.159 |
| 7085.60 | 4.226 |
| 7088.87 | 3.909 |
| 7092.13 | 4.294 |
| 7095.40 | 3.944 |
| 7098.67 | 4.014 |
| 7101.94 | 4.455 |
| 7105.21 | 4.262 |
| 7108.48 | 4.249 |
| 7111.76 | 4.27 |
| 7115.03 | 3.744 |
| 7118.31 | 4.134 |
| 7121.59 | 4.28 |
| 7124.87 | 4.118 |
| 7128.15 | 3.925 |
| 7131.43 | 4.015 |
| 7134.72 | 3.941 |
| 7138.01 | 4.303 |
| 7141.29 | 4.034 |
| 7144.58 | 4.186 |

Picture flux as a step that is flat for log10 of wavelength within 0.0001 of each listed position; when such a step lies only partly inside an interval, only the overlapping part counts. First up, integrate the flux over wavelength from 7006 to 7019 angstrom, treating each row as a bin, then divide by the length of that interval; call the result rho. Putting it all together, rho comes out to 4.52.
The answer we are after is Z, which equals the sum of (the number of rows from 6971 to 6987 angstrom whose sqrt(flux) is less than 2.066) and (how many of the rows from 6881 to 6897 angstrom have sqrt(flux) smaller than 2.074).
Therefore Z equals 2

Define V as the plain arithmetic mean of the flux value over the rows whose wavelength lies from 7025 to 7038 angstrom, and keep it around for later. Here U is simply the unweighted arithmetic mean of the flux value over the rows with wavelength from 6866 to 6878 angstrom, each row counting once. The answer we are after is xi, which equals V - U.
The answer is 0.07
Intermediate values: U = 4.46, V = 4.53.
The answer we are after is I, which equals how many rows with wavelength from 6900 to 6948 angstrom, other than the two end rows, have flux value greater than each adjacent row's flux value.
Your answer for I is 5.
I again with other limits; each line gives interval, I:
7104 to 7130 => 2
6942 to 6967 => 2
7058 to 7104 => 3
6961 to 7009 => 5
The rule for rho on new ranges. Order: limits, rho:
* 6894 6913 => 4.61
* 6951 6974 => 4.48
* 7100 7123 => 4.20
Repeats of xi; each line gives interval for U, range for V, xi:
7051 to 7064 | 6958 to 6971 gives 0.20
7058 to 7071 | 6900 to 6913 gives 0.36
